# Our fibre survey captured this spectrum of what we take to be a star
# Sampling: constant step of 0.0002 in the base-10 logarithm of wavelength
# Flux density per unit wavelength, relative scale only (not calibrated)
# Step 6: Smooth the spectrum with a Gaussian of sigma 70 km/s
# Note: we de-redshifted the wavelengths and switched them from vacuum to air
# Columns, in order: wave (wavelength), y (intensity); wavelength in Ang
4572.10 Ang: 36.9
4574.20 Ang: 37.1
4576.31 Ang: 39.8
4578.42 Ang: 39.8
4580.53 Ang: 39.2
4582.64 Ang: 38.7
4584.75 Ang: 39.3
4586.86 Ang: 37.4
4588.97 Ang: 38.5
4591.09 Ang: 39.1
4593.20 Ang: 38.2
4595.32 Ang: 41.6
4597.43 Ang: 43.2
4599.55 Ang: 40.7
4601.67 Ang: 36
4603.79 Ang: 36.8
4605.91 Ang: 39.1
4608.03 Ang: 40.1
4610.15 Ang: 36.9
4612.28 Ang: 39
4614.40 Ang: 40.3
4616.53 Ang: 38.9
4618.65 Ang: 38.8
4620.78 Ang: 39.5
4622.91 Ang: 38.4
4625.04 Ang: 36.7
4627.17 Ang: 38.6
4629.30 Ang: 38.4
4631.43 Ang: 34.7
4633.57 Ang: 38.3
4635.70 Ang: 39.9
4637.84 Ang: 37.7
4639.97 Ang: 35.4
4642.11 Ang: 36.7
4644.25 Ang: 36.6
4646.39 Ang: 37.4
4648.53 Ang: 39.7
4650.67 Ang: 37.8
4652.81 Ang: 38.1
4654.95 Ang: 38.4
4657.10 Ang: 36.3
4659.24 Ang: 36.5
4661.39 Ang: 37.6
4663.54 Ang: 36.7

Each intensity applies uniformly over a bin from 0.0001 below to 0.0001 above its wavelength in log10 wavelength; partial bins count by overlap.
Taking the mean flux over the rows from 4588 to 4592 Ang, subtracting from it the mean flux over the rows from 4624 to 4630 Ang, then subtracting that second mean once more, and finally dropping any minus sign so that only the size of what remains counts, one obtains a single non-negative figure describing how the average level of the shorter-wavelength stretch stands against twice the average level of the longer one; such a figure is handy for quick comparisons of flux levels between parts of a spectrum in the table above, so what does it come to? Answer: 37.0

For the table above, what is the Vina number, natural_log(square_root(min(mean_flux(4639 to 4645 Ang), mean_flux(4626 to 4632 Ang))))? 1.79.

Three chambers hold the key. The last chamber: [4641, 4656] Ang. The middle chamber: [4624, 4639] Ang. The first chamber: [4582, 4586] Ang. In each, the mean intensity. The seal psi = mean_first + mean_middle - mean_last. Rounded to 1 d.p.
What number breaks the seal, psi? 38.9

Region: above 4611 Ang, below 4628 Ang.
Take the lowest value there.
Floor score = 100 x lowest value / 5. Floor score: 734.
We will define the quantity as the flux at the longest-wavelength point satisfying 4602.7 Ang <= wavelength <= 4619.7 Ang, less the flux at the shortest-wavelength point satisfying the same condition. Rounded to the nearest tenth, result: 2.0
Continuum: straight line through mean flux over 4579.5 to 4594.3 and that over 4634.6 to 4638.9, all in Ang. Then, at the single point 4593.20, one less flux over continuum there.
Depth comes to 0.01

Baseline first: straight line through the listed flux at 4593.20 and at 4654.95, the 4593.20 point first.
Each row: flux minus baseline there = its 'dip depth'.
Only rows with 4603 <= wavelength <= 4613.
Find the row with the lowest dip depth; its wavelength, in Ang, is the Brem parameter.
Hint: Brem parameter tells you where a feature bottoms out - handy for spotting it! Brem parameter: 4603.79 Ang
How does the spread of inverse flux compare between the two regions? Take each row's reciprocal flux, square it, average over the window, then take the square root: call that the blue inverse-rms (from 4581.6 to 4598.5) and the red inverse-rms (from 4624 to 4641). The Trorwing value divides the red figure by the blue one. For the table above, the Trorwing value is 1.05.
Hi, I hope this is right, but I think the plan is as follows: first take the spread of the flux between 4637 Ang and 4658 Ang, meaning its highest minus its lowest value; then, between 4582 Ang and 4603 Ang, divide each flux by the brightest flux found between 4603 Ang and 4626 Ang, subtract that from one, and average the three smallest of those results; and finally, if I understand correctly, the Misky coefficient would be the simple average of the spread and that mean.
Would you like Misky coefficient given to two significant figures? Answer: 2.1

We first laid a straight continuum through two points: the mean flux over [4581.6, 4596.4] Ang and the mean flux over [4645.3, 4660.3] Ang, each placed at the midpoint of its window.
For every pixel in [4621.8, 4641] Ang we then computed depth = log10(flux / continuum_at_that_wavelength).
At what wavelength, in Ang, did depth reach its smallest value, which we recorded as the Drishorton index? 4631.43 Ang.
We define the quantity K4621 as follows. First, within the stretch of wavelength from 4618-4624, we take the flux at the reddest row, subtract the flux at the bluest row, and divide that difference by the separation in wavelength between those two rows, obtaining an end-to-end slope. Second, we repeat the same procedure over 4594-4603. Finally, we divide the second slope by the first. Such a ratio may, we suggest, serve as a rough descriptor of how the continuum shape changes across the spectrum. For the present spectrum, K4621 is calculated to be 9.4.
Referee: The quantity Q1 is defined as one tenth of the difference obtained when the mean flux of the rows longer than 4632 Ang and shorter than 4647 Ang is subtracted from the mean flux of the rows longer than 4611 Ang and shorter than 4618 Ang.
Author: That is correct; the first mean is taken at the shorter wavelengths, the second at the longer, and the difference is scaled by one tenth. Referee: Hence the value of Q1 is 0.20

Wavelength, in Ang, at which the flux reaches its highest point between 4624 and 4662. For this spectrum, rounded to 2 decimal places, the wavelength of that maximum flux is 4635.70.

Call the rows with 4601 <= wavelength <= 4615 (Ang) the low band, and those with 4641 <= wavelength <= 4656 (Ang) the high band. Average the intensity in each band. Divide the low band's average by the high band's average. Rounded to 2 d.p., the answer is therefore 1.01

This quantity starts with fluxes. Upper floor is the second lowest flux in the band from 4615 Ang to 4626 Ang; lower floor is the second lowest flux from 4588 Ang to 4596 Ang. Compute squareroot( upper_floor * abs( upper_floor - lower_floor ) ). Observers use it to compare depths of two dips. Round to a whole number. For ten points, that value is 2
